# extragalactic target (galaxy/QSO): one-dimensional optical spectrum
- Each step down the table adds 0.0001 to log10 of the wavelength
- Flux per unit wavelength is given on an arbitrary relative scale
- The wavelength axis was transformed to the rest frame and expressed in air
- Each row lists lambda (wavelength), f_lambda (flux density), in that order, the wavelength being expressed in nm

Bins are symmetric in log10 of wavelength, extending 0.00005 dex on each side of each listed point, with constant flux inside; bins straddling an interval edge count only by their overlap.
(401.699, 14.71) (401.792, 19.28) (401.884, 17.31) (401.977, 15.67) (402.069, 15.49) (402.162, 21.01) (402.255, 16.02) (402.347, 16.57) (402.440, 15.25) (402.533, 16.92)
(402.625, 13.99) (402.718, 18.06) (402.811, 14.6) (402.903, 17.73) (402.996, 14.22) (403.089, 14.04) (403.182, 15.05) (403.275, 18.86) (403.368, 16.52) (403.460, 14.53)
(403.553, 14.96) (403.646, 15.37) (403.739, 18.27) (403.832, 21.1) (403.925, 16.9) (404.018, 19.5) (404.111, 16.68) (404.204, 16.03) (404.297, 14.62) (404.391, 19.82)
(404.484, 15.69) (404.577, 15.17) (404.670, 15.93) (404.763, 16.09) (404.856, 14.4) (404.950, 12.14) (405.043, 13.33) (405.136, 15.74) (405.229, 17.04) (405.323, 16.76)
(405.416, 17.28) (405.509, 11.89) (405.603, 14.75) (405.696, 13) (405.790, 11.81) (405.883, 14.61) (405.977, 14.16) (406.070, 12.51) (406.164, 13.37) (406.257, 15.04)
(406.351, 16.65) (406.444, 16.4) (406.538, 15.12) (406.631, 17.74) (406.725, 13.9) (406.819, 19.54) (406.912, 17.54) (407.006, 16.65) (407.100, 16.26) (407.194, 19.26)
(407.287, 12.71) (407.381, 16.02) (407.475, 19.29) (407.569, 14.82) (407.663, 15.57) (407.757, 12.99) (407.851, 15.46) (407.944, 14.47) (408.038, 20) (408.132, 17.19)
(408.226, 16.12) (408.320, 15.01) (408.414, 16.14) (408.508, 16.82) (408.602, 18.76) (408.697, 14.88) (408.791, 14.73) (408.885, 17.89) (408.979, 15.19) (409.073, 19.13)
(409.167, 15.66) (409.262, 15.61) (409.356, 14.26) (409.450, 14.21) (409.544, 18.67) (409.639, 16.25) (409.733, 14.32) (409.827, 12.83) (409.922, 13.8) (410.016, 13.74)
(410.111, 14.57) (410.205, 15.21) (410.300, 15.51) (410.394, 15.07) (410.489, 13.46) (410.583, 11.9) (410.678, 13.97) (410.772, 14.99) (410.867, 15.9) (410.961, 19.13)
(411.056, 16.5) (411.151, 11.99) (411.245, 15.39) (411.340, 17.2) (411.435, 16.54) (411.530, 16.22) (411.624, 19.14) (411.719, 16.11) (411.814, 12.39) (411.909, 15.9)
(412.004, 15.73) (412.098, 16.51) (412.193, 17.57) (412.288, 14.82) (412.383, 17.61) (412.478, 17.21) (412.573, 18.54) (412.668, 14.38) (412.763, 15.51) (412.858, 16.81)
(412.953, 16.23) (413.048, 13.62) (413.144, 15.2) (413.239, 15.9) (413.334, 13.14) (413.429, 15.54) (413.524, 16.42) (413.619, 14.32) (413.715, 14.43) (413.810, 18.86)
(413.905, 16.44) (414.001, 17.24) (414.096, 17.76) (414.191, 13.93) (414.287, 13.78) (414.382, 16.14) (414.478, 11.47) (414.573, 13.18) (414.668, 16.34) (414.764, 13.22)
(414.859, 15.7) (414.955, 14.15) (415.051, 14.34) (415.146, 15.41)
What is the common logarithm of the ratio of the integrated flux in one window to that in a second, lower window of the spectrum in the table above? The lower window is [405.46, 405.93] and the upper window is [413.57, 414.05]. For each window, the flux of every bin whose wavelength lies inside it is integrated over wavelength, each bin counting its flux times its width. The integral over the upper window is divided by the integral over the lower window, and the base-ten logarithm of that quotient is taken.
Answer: 0.10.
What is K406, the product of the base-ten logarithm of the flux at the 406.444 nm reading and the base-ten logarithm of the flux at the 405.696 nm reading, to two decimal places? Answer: 1.35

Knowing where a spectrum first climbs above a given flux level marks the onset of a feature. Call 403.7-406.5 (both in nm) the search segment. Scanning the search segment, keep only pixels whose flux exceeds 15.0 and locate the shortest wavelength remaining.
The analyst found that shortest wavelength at 403.739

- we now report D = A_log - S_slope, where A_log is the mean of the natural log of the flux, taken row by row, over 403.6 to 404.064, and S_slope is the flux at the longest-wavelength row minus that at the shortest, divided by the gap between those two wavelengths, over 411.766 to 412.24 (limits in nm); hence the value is -11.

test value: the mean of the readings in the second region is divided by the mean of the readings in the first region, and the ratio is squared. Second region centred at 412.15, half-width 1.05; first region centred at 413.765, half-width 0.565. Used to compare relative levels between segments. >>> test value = 1.04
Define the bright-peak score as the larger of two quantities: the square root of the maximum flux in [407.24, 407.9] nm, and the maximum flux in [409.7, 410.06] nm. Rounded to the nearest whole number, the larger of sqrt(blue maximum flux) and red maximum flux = 14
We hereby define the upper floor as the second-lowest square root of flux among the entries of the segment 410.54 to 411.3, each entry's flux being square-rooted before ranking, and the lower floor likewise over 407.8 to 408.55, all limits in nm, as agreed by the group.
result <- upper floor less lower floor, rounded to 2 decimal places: -0.41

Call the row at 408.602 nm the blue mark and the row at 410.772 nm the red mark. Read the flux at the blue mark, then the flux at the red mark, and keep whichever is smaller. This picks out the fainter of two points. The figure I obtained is 15.0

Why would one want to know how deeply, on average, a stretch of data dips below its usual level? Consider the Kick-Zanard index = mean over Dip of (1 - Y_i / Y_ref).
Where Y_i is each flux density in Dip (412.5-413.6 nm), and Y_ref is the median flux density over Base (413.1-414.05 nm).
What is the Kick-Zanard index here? 0.01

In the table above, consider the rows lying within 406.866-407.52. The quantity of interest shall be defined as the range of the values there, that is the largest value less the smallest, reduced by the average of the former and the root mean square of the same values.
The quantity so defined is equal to -5.2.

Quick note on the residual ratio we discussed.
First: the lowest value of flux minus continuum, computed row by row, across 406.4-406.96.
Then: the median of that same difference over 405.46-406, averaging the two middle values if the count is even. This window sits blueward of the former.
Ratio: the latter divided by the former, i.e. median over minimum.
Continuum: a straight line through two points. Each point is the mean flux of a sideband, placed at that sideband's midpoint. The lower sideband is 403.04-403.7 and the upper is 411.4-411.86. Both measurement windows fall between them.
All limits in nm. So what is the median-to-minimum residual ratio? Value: 1.14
